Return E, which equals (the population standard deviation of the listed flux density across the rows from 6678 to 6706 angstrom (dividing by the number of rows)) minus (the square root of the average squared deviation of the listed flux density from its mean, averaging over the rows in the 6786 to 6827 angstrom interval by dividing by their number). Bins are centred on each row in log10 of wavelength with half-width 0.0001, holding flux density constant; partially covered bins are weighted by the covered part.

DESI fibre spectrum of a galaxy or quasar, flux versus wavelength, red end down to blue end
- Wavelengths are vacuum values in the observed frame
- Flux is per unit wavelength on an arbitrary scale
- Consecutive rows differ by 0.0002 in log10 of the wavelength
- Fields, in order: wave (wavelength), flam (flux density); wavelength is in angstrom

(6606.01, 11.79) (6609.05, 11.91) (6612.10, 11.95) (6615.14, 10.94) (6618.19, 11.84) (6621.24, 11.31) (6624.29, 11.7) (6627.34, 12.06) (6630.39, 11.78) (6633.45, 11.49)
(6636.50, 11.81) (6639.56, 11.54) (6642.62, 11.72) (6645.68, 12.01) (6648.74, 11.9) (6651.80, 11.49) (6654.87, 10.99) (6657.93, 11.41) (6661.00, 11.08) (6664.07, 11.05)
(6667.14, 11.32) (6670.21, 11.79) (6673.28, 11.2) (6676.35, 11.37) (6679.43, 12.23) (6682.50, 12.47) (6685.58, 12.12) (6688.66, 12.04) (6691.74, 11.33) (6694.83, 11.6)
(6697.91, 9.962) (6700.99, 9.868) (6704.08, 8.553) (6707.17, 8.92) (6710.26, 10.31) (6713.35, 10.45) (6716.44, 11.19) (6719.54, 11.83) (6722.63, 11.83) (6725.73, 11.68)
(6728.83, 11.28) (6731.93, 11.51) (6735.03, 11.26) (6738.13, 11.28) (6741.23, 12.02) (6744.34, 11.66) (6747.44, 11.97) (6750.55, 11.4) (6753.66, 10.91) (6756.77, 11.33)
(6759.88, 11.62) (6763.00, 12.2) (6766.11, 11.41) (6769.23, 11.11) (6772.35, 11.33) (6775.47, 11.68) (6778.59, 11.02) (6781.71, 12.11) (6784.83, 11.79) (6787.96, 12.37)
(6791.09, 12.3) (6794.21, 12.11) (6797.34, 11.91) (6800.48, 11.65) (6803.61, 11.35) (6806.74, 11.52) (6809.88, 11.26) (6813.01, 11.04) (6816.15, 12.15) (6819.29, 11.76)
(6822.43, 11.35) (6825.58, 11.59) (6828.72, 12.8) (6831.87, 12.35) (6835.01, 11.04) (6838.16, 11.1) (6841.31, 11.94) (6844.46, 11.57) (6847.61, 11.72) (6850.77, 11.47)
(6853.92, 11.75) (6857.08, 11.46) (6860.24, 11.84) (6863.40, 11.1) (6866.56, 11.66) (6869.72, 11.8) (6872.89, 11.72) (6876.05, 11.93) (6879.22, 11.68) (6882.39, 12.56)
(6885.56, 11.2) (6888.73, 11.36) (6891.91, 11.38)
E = 0.9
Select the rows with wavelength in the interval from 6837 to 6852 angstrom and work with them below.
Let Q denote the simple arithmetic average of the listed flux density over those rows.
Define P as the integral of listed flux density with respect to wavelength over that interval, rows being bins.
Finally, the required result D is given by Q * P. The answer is 2007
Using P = 174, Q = 11.6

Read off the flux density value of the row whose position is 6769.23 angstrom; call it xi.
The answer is 11.11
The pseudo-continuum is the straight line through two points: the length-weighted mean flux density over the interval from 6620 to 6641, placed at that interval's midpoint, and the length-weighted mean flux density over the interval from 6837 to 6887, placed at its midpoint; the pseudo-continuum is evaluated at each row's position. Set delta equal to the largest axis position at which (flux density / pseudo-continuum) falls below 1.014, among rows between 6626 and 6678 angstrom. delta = 6676.35 angstrom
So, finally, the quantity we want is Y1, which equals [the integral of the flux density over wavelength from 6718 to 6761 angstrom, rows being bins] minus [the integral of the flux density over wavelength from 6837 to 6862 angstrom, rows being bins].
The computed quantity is 206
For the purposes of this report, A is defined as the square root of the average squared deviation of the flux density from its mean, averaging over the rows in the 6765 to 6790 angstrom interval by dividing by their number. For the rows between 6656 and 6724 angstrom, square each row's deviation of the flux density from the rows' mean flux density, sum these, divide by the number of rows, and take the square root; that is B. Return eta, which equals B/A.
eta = 2.26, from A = 0.44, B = 1.01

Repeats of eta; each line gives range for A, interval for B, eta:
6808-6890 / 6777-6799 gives 0.95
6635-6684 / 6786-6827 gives 0.97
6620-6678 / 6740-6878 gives 1.32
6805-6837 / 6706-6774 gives 1.24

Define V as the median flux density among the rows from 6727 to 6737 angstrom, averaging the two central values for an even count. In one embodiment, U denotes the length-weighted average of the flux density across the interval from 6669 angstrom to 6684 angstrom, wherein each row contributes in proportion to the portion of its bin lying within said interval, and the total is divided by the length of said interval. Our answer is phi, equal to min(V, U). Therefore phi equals 11.3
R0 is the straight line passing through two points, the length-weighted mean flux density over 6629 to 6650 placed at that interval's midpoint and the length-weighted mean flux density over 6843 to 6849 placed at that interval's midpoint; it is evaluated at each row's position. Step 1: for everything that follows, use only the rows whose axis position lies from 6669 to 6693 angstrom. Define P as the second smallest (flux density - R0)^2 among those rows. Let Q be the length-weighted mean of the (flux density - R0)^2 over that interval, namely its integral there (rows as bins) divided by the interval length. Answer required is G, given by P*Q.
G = 0.0209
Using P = 0.101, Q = 0.21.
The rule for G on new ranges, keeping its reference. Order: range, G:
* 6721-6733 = 0.0009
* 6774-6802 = 0.0001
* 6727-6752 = 0.0039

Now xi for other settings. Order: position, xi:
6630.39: 11.78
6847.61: 11.72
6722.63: 11.83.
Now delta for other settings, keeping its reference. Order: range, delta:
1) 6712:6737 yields 6735.03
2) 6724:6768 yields 6766.11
